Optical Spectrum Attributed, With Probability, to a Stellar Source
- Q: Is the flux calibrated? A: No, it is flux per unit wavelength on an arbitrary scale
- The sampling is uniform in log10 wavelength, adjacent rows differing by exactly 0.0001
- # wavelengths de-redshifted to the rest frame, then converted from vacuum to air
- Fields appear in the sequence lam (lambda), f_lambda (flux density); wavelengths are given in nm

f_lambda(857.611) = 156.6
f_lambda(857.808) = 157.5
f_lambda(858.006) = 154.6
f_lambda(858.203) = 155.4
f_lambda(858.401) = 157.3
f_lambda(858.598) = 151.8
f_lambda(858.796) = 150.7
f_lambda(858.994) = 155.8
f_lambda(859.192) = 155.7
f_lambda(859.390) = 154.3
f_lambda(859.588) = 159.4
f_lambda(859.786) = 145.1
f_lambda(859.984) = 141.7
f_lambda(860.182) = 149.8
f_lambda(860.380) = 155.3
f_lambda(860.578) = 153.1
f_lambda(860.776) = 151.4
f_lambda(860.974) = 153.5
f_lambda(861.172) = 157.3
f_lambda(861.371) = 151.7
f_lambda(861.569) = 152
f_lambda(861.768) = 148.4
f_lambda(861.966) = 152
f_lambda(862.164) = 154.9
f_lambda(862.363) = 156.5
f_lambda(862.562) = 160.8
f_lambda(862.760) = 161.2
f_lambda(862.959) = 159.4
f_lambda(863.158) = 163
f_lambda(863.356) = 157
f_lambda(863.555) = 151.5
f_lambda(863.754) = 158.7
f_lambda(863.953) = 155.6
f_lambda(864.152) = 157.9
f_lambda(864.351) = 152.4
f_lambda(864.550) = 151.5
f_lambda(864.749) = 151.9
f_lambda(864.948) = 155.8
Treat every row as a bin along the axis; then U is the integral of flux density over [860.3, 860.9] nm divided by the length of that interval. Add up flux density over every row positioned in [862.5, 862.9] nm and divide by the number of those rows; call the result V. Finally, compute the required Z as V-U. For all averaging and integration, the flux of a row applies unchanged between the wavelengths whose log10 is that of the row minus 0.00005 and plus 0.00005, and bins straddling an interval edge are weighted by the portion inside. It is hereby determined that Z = 8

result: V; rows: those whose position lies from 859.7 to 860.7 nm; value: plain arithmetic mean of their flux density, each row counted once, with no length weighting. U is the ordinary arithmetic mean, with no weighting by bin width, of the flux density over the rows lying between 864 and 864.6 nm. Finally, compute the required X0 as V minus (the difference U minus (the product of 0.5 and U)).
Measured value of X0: 72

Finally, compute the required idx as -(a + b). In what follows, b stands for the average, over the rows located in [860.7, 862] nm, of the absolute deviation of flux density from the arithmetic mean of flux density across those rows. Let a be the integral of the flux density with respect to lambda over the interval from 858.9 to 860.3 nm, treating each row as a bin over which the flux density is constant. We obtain -214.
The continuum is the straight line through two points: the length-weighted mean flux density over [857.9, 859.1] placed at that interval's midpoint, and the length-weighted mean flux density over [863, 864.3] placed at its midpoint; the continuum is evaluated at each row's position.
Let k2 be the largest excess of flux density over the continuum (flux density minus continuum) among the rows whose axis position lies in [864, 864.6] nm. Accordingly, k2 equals 0.4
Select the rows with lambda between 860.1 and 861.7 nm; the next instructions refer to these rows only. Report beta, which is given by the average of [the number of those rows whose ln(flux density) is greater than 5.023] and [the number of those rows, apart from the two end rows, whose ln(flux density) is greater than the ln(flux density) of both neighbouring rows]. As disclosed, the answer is 3.5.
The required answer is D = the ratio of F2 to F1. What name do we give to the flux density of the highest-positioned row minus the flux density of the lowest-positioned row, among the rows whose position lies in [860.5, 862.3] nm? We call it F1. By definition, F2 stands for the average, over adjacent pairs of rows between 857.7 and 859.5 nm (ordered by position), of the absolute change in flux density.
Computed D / 1.3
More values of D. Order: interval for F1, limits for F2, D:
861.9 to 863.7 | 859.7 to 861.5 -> -8.1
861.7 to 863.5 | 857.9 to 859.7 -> 0.3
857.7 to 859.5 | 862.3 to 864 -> -1.2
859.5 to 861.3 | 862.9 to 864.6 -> -2.0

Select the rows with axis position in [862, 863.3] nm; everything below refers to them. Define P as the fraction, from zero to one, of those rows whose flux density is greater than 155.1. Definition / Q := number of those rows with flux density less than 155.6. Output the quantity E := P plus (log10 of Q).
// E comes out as 0.83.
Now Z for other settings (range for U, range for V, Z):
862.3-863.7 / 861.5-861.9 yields -8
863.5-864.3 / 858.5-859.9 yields -3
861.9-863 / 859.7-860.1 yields -14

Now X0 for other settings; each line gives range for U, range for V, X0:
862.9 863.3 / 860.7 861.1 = 72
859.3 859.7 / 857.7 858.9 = 76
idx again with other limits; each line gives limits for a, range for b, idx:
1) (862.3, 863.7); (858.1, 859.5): -224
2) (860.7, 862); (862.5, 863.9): -201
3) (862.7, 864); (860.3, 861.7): -207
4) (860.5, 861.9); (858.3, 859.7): -216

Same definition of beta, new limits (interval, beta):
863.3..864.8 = 4.0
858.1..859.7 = 4.0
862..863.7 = 4.5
